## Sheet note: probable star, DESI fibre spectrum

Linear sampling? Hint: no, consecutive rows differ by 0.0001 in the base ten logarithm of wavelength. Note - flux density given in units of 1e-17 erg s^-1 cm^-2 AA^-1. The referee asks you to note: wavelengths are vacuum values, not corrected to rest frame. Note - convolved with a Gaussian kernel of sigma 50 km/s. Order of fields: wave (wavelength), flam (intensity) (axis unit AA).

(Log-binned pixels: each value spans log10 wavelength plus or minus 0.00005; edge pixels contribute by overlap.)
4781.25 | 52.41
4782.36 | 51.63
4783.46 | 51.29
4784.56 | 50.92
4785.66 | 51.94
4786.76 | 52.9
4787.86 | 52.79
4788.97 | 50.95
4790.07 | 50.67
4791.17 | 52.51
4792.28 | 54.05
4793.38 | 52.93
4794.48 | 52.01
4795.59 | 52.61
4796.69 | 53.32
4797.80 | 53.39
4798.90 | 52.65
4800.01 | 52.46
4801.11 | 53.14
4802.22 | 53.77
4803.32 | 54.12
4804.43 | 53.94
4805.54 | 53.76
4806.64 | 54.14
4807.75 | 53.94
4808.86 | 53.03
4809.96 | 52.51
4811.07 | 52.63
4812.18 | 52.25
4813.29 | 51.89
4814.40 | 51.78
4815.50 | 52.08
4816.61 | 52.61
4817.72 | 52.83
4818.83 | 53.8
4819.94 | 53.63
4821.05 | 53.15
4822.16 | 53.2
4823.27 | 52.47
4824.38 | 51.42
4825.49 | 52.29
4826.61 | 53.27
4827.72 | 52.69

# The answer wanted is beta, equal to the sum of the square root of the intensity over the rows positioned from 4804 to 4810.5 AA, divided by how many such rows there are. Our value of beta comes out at 7.32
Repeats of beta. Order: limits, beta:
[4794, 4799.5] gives 7.27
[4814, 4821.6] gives 7.27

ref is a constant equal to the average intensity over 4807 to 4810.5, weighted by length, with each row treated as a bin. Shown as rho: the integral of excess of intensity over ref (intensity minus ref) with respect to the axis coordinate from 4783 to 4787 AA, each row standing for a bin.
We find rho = -6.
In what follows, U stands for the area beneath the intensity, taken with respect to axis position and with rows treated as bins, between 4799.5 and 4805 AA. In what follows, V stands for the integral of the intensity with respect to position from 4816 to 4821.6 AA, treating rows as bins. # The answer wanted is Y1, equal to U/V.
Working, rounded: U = 294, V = 298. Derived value 0.99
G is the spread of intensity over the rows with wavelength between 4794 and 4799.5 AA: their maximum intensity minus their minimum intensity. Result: 1.4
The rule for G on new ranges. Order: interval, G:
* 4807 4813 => 1.7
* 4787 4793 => 3.4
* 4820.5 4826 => 1.8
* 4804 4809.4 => 1.1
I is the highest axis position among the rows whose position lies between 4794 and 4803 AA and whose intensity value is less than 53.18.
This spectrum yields 4801.11 AA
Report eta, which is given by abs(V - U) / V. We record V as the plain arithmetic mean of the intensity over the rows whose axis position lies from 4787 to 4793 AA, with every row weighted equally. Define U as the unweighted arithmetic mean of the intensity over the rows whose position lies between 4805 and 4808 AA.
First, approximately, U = 53.9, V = 52.2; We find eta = 0.034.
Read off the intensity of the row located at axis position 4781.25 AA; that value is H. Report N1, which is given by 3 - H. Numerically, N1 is -49.4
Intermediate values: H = 52.41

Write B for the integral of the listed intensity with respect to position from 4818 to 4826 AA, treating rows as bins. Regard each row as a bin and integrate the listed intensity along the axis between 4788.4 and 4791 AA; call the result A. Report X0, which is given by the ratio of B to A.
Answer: 3.2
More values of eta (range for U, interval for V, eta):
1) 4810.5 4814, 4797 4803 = 0.016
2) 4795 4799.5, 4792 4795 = 0.000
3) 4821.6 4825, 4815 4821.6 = 0.012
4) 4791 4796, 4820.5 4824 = 0.002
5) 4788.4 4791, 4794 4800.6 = 0.037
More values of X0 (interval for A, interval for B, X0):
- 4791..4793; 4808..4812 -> 2.0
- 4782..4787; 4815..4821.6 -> 1.4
